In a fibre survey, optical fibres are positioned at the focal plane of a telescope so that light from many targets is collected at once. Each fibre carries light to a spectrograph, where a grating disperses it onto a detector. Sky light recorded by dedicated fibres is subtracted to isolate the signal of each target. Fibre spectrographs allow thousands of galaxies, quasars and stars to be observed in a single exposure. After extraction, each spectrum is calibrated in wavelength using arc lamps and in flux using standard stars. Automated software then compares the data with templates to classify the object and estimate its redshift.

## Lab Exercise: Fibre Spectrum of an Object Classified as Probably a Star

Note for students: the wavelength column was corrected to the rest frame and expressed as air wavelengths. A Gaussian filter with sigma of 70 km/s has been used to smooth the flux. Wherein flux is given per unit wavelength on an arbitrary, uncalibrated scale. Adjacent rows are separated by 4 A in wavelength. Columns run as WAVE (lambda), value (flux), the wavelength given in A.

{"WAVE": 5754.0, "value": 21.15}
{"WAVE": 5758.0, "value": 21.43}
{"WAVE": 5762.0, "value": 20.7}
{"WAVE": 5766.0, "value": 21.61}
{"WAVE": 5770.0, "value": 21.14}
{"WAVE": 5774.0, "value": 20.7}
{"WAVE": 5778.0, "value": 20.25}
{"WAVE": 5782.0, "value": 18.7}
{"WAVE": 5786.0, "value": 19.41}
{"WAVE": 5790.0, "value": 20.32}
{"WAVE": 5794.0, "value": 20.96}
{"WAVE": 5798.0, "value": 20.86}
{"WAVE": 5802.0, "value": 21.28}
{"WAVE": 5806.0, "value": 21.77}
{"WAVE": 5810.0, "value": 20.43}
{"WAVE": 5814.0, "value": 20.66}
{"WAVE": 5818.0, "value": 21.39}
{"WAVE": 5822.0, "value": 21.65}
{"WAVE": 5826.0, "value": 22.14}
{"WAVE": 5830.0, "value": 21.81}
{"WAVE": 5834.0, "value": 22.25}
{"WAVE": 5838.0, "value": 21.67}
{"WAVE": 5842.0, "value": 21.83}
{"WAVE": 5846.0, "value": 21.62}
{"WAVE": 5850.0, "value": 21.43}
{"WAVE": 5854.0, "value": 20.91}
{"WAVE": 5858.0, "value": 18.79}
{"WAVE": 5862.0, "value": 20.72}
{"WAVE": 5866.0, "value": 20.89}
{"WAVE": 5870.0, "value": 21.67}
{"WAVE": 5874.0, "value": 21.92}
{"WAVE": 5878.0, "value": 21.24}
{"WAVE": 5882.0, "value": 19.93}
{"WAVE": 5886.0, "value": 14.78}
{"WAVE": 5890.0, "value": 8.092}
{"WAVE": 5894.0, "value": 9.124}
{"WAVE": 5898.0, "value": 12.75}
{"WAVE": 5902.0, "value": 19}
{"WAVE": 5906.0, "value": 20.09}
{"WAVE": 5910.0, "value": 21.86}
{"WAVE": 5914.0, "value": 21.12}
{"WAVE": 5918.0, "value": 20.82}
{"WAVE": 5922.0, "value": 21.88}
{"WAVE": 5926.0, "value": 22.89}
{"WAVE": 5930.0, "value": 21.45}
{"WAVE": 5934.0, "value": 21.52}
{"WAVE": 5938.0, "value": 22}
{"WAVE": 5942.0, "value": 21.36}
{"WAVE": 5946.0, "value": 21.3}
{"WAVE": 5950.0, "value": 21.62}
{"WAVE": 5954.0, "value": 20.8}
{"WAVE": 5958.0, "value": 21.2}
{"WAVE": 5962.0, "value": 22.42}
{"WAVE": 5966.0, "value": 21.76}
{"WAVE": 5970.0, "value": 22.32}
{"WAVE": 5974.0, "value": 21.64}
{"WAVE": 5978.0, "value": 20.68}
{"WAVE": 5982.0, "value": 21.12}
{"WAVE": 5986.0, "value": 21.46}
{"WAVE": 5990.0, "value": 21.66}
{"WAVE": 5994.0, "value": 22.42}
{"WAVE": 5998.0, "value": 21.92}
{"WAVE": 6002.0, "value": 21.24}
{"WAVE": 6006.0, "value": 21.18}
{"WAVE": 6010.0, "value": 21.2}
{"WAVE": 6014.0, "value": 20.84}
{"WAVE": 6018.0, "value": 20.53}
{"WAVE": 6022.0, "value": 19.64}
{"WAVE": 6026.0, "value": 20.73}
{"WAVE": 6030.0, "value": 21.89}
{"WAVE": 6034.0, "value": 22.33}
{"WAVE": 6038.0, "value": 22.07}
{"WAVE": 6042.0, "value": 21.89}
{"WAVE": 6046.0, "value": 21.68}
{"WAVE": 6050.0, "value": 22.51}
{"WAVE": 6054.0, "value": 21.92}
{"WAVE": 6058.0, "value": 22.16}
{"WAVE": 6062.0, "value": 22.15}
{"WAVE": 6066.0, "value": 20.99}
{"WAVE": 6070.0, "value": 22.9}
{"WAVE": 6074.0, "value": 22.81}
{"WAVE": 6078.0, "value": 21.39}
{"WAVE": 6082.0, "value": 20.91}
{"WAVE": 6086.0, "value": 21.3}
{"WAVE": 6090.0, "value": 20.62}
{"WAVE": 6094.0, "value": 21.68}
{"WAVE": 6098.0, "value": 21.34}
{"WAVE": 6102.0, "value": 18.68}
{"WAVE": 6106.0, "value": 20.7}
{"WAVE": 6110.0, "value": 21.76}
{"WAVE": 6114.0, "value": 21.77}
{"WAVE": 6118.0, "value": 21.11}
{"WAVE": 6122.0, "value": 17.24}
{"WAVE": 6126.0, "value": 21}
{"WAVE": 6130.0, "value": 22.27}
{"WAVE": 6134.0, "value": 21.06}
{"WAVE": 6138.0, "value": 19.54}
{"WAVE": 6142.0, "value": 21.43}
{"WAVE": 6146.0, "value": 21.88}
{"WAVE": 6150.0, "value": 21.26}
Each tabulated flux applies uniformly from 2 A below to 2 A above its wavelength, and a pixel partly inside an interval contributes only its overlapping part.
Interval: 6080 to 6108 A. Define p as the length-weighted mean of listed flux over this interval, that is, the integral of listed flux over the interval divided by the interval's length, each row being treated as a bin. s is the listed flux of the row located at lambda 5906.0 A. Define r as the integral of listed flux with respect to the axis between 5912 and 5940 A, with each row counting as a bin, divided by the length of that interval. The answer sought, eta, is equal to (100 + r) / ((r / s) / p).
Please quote 2340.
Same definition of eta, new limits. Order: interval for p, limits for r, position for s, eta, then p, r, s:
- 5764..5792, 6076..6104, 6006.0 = 2493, 20.3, 20.8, 21.18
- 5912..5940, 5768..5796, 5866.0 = 2692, 21.7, 20.2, 20.89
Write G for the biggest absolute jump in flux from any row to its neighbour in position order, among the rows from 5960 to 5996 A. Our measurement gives 1.0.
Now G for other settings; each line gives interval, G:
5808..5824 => 0.7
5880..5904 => 6.7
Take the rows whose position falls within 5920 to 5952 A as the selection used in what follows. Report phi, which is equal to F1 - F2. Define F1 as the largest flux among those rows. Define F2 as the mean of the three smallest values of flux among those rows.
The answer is 1.5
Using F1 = 22.89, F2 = 21.4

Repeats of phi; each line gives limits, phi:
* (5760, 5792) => 2.2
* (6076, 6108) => 1.7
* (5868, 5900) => 11.9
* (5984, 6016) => 1.3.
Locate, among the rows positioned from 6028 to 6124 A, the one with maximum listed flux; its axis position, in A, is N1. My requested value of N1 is 6070.0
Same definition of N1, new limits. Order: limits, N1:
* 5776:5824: 5806.0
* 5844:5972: 5926.0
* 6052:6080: 6070.0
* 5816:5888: 5834.0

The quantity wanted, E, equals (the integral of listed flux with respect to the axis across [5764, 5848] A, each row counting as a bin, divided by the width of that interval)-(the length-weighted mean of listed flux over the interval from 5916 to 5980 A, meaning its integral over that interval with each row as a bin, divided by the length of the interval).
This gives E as -0.5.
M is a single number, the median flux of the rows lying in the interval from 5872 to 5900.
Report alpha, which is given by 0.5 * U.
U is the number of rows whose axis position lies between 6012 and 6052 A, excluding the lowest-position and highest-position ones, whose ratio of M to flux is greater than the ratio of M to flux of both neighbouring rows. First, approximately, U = 2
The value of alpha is 1.0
